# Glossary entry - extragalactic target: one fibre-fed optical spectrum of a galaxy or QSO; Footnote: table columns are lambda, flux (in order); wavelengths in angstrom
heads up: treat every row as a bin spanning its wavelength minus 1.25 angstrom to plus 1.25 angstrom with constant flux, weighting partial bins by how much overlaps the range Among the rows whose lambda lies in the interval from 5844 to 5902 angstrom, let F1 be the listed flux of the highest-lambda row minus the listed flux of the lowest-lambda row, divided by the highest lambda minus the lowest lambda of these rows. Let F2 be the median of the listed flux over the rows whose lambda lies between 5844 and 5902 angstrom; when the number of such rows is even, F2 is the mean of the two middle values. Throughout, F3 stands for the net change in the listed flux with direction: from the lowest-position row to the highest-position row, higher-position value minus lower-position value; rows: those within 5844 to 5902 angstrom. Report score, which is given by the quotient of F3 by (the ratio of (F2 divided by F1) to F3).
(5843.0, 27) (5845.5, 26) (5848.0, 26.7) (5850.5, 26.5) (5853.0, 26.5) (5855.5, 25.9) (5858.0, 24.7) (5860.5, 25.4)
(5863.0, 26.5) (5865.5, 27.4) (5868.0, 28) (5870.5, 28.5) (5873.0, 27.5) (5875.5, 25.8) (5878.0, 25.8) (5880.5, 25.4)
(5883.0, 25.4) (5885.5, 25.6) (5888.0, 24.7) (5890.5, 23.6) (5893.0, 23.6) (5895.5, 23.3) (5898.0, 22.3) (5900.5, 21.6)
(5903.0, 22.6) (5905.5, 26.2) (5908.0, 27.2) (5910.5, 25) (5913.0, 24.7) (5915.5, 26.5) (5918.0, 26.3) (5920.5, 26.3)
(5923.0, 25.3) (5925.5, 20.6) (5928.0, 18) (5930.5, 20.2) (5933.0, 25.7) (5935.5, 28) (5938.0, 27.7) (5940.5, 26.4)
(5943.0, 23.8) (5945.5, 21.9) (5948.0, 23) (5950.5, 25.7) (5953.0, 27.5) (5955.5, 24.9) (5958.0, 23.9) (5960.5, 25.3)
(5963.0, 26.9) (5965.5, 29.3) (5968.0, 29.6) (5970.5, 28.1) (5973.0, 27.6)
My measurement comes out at -0.06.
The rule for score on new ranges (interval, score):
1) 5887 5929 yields -0.30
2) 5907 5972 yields 0.00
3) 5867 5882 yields -0.05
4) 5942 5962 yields 0.01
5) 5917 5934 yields 0.00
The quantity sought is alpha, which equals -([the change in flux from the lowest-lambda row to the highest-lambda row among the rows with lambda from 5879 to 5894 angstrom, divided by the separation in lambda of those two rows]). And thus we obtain 0.14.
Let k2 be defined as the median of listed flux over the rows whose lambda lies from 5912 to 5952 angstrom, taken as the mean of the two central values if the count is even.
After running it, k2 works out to 25.5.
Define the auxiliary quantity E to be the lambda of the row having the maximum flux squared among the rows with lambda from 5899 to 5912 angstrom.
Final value 5908.0 angstrom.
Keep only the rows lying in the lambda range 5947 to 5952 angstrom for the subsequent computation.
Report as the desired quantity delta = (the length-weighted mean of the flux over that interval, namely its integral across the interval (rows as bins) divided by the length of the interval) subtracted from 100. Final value 75.4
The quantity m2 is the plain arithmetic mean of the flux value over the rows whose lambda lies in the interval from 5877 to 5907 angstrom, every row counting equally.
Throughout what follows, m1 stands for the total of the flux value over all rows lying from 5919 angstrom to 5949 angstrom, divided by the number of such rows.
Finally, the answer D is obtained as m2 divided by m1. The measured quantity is 1.01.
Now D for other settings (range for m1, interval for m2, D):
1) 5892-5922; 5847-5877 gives 1.08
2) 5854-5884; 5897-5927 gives 0.93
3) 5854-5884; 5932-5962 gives 0.96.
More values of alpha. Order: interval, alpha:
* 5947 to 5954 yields -0.90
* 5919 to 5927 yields 1.14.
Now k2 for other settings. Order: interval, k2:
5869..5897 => 25.4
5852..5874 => 26.5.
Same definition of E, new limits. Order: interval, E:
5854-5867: 5865.5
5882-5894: 5885.5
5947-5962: 5953.0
